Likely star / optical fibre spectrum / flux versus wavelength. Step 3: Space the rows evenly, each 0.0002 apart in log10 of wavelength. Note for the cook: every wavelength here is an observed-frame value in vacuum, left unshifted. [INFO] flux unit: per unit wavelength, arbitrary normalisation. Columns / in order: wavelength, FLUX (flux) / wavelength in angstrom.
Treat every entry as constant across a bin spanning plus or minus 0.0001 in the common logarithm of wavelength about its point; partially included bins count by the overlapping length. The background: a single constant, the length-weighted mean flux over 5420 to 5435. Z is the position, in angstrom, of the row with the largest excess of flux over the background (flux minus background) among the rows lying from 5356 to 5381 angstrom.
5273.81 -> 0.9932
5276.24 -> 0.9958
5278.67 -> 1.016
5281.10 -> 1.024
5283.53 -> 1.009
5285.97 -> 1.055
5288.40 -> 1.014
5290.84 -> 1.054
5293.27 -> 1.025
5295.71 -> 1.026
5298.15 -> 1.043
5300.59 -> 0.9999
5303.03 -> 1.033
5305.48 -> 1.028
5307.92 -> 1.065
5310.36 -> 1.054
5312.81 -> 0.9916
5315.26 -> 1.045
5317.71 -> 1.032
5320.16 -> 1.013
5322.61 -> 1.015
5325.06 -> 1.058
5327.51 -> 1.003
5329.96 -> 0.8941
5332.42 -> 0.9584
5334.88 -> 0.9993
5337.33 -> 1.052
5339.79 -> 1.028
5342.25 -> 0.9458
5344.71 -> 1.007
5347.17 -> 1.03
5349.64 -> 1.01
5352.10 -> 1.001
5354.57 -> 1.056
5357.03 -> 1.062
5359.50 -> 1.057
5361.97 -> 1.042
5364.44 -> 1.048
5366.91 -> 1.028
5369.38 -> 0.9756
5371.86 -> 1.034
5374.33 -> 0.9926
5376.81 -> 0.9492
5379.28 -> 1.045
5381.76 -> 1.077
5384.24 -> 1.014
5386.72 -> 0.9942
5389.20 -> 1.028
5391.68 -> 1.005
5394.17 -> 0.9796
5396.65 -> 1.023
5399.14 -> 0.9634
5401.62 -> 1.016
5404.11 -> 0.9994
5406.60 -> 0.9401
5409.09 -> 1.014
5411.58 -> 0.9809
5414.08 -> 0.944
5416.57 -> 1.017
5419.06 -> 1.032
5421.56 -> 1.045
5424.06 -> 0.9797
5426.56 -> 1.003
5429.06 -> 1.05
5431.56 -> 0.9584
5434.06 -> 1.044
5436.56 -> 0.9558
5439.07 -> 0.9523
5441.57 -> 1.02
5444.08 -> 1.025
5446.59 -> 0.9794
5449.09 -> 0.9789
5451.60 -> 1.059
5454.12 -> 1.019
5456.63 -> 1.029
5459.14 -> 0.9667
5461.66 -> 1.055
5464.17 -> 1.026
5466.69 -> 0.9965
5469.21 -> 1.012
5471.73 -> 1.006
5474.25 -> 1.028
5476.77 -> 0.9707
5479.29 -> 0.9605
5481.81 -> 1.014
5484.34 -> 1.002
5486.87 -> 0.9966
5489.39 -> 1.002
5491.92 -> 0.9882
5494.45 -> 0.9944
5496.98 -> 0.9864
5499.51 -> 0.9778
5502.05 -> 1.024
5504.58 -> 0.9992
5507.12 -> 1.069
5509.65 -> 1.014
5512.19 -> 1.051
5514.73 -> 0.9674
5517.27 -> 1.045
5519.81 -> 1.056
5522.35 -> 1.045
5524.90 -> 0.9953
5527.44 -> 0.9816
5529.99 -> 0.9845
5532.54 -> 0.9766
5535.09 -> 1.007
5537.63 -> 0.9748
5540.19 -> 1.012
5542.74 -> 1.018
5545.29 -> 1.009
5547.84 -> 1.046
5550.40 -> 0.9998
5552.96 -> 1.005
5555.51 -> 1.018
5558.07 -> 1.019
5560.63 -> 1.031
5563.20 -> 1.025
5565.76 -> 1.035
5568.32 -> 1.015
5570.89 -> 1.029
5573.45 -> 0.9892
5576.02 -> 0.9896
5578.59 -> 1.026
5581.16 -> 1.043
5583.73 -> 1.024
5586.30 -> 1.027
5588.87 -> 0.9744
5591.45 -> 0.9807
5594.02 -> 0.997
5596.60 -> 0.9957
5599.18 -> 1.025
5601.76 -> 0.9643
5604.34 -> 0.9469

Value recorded 5357.03 angstrom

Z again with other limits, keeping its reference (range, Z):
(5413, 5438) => 5429.06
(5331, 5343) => 5337.33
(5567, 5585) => 5581.16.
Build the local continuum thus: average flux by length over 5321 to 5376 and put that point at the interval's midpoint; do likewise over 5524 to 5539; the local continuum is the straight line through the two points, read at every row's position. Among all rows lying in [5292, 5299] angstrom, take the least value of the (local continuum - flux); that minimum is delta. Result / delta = -0.023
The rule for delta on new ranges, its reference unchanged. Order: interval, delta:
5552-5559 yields -0.037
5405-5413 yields -0.010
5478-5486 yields -0.020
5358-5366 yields -0.046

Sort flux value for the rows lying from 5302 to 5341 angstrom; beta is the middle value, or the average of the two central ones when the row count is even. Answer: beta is 1.03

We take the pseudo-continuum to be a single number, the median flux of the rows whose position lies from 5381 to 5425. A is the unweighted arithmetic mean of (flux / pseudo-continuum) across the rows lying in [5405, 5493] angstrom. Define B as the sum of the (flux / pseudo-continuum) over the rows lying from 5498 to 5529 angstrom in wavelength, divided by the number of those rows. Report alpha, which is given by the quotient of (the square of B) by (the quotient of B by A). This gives 1.001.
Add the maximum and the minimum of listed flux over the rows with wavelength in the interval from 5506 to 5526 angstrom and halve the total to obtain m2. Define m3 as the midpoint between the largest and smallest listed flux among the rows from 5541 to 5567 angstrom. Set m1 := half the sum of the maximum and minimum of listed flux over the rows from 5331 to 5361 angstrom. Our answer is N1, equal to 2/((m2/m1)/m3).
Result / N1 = 2.02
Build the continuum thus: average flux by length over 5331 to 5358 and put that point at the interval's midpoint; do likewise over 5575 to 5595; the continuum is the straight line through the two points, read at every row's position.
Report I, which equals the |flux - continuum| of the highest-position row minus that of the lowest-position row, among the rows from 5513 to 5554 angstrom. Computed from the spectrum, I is -0.038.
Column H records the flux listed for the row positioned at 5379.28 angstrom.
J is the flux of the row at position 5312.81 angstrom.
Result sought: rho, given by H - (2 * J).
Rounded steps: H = 1.045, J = 0.9916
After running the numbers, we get -0.94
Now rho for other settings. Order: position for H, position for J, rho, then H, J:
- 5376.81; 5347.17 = -1.11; 0.9492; 1.03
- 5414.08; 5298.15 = -1.14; 0.944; 1.043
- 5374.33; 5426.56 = -1.01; 0.9926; 1.003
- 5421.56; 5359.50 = -1.07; 1.045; 1.057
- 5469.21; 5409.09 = -1.02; 1.012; 1.014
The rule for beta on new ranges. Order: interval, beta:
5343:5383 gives 1.03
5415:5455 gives 1.02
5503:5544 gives 1.01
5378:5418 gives 1.01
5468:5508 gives 1.00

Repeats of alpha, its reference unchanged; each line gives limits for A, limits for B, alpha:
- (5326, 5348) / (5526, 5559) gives 0.976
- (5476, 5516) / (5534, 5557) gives 0.992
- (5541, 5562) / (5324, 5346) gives 0.993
